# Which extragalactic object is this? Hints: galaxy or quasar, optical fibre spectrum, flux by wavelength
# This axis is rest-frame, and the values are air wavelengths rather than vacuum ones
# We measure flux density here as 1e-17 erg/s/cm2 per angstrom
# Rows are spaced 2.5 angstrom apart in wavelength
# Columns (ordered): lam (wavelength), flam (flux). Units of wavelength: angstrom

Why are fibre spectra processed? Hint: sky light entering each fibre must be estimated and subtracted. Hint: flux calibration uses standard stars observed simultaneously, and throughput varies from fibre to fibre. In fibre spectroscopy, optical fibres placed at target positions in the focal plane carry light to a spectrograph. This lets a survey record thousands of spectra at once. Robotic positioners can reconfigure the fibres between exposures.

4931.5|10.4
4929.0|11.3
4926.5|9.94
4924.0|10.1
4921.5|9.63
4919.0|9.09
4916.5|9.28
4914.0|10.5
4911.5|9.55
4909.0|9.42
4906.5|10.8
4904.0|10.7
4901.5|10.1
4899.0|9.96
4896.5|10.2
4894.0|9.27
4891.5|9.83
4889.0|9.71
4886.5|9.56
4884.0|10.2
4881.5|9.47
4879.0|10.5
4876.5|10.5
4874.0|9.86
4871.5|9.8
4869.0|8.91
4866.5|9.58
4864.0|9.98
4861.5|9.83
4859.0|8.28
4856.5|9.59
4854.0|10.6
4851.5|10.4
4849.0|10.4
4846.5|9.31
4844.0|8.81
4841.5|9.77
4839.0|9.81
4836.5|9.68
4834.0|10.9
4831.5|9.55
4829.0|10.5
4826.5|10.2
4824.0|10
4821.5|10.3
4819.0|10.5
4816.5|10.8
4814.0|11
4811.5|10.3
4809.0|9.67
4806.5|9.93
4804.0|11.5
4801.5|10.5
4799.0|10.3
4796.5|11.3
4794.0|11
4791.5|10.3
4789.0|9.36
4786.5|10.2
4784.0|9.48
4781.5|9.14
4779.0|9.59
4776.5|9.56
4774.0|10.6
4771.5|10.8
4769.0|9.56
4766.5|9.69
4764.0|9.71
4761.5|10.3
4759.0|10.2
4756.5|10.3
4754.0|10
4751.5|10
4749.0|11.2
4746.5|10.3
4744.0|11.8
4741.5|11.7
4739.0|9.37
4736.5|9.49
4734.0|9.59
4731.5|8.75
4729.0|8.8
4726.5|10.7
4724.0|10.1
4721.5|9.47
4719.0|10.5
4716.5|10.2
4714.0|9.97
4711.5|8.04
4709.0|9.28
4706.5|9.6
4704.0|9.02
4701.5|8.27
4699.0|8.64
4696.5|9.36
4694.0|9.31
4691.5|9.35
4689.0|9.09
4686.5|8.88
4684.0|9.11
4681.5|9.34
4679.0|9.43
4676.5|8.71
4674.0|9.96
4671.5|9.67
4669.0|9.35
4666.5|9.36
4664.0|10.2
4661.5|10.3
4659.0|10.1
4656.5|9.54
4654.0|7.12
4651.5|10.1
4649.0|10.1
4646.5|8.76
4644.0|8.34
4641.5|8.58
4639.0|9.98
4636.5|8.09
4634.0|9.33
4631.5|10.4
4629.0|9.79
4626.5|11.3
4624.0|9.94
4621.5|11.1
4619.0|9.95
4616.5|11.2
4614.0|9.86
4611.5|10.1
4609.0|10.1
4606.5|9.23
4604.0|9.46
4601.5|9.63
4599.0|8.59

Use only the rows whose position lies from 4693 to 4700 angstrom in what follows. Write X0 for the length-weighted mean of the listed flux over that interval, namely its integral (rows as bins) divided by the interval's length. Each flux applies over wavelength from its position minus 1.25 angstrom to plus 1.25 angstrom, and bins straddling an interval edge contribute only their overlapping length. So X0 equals 9.1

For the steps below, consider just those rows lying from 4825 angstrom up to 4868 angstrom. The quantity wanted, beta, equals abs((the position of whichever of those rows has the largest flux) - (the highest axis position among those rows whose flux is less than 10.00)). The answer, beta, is 32.5 angstrom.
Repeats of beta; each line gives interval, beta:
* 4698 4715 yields 0.0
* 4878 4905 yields 5.0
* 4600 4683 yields 55.0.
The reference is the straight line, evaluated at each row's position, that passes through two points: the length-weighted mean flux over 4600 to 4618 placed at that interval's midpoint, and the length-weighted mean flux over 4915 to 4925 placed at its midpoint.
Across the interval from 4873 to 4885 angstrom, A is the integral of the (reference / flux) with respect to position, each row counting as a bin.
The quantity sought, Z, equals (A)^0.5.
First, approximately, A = 11.4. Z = 3.38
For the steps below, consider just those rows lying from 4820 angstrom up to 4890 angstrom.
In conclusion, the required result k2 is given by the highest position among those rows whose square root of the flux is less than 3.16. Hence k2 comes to 4889.0 angstrom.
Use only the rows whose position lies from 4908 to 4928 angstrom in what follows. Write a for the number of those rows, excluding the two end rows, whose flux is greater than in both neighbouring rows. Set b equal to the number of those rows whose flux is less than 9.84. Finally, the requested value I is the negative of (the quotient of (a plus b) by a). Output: -3.50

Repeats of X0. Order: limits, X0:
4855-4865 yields 9.4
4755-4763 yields 10.2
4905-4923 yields 9.8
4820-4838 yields 10.2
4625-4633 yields 10.4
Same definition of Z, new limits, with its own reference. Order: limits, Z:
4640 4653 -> 3.76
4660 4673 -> 3.62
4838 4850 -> 3.47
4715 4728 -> 3.54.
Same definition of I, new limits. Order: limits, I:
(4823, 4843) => -2.33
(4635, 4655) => -6.00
